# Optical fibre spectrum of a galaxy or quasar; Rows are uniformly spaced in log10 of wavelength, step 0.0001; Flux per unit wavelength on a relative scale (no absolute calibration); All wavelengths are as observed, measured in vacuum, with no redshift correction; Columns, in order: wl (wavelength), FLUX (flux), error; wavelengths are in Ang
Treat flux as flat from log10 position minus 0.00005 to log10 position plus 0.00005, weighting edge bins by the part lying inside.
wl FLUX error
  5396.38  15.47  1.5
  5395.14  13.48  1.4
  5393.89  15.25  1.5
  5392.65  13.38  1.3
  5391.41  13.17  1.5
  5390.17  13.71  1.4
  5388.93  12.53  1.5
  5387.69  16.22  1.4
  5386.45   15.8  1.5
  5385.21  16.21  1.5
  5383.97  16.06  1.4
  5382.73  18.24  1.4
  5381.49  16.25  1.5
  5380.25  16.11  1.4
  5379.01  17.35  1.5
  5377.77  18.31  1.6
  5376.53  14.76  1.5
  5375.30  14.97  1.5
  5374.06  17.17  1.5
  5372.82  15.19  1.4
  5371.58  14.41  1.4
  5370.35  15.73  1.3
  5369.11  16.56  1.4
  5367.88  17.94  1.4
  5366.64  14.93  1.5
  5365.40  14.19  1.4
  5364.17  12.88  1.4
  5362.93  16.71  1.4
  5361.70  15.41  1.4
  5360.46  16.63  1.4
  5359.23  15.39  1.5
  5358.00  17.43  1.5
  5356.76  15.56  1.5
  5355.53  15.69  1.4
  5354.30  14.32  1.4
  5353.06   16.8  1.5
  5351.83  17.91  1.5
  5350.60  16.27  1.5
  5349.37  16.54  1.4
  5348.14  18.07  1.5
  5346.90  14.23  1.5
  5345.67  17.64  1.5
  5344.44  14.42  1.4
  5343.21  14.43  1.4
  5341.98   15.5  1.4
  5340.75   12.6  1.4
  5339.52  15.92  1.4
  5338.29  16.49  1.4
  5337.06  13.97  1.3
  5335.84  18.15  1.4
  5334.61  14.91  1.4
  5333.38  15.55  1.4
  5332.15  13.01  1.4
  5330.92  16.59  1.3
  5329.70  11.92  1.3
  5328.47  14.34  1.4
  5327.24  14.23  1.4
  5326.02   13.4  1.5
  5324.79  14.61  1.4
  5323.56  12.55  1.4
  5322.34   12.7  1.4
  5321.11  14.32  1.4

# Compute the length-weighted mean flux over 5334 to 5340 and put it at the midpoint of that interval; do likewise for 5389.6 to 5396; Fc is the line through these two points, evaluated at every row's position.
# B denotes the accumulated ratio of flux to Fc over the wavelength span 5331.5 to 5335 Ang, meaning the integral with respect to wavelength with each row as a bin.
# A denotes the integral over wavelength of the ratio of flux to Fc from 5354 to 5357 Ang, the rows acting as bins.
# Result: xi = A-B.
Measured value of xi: -0.1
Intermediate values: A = 3.01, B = 3.2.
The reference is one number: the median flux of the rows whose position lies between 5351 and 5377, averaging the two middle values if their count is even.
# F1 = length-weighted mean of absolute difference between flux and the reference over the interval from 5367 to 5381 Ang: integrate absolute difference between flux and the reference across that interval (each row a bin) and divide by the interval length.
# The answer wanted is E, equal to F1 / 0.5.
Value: 2.36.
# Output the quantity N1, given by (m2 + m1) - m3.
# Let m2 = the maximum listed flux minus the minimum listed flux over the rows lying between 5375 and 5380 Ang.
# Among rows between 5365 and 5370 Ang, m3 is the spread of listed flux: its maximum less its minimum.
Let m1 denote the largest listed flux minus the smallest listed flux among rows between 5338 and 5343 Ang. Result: 3.7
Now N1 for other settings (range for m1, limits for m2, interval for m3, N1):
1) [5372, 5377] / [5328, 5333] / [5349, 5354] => 5.4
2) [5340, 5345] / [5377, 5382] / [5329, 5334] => 0.4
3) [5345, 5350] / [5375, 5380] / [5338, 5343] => 3.5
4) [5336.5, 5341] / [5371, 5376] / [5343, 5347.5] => 3.2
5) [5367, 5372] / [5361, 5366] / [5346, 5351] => 3.5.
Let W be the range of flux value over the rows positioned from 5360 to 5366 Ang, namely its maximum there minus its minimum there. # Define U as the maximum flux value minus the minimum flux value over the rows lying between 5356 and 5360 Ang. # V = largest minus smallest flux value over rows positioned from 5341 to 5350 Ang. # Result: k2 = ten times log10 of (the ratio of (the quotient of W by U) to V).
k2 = -3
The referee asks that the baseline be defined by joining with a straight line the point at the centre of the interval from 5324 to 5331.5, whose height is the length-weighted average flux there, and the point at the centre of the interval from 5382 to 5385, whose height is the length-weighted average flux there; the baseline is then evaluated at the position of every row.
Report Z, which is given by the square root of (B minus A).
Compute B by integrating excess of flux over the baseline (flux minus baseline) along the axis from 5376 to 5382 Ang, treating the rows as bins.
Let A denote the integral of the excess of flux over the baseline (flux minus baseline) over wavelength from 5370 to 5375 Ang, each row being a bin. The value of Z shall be 1.8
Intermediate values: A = -4.2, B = -1.0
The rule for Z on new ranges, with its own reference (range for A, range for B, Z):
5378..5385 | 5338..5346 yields 1.6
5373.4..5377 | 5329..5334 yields 1.7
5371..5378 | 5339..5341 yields 2.3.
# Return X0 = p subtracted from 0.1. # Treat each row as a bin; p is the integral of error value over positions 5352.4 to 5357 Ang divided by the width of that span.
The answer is -1.35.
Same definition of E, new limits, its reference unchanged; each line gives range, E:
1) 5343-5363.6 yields 2.27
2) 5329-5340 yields 2.99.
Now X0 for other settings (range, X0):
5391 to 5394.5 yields -1.33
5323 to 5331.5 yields -1.29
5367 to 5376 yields -1.32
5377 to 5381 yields -1.40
